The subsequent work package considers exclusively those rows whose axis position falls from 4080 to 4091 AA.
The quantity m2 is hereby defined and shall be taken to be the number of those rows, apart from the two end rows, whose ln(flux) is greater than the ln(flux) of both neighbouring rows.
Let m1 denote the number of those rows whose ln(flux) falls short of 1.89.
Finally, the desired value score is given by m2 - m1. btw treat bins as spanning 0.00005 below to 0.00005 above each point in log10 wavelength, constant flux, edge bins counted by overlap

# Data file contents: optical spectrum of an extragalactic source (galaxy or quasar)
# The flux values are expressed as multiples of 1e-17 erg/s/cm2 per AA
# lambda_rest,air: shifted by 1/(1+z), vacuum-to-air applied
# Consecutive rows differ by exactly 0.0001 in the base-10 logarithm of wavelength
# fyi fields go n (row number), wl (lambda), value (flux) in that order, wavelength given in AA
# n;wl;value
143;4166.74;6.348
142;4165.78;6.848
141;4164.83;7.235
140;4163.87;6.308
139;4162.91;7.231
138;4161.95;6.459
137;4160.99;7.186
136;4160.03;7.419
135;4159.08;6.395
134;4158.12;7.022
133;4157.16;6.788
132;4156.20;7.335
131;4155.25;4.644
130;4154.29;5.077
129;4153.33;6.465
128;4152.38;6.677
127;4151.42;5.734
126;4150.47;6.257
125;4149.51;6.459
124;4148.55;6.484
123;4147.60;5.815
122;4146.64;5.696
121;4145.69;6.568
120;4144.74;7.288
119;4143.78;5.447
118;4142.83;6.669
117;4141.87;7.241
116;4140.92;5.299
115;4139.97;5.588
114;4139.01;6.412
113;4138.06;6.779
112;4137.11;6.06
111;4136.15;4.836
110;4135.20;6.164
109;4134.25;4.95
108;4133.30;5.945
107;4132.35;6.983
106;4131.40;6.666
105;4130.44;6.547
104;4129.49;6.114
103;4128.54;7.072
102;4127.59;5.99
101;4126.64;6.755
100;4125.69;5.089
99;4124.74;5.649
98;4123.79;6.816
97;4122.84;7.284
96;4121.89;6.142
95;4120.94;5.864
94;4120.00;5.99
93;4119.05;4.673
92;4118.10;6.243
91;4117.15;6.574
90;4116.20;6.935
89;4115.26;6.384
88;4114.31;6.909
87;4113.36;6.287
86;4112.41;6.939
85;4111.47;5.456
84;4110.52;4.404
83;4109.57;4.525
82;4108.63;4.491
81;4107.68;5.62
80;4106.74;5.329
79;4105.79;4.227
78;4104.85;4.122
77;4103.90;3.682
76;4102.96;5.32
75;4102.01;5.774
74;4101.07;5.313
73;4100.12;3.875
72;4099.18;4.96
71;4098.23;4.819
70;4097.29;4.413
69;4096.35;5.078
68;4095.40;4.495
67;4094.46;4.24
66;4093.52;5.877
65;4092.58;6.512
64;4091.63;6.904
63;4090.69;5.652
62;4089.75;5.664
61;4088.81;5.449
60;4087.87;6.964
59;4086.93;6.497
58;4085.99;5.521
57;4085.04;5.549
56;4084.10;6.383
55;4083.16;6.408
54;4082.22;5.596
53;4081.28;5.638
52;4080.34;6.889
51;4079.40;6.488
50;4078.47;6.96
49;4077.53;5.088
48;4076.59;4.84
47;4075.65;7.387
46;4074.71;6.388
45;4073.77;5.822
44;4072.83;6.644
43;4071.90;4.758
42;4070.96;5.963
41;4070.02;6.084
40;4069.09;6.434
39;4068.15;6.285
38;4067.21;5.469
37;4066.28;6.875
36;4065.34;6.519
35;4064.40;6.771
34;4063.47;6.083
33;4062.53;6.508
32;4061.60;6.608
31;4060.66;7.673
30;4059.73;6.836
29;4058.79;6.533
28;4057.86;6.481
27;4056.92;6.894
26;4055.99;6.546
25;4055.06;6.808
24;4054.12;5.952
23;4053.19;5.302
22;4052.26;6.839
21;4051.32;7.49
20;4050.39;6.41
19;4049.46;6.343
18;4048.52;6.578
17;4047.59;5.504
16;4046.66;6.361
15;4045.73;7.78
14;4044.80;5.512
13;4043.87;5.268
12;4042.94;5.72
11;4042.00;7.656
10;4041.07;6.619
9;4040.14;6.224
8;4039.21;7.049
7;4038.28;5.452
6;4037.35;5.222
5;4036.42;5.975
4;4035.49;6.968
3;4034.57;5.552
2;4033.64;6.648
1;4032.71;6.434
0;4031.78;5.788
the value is -7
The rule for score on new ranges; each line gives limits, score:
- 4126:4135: -3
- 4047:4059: -5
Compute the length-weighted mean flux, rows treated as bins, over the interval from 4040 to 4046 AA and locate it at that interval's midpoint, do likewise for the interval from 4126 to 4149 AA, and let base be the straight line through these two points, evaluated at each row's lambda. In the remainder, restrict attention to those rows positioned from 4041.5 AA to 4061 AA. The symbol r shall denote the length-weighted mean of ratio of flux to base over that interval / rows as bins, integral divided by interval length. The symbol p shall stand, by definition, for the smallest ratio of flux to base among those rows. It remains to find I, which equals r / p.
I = 1.23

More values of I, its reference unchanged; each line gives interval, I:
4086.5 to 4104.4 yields 1.45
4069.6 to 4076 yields 1.29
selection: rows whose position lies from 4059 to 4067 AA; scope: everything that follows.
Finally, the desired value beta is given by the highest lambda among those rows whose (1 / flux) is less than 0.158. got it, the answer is 4066.28 AA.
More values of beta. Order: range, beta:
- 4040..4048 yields 4046.66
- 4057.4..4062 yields 4061.60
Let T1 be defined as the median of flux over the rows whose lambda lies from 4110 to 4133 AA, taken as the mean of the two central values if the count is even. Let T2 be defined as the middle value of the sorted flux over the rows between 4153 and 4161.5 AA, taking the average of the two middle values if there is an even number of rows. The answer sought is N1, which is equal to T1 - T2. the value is -0.5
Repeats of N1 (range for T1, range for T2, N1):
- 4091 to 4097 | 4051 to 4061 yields -1.3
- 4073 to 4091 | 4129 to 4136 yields -0.3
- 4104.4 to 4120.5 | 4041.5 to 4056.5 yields -0.8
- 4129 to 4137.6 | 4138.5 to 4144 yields 0.1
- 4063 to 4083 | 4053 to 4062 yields -0.3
